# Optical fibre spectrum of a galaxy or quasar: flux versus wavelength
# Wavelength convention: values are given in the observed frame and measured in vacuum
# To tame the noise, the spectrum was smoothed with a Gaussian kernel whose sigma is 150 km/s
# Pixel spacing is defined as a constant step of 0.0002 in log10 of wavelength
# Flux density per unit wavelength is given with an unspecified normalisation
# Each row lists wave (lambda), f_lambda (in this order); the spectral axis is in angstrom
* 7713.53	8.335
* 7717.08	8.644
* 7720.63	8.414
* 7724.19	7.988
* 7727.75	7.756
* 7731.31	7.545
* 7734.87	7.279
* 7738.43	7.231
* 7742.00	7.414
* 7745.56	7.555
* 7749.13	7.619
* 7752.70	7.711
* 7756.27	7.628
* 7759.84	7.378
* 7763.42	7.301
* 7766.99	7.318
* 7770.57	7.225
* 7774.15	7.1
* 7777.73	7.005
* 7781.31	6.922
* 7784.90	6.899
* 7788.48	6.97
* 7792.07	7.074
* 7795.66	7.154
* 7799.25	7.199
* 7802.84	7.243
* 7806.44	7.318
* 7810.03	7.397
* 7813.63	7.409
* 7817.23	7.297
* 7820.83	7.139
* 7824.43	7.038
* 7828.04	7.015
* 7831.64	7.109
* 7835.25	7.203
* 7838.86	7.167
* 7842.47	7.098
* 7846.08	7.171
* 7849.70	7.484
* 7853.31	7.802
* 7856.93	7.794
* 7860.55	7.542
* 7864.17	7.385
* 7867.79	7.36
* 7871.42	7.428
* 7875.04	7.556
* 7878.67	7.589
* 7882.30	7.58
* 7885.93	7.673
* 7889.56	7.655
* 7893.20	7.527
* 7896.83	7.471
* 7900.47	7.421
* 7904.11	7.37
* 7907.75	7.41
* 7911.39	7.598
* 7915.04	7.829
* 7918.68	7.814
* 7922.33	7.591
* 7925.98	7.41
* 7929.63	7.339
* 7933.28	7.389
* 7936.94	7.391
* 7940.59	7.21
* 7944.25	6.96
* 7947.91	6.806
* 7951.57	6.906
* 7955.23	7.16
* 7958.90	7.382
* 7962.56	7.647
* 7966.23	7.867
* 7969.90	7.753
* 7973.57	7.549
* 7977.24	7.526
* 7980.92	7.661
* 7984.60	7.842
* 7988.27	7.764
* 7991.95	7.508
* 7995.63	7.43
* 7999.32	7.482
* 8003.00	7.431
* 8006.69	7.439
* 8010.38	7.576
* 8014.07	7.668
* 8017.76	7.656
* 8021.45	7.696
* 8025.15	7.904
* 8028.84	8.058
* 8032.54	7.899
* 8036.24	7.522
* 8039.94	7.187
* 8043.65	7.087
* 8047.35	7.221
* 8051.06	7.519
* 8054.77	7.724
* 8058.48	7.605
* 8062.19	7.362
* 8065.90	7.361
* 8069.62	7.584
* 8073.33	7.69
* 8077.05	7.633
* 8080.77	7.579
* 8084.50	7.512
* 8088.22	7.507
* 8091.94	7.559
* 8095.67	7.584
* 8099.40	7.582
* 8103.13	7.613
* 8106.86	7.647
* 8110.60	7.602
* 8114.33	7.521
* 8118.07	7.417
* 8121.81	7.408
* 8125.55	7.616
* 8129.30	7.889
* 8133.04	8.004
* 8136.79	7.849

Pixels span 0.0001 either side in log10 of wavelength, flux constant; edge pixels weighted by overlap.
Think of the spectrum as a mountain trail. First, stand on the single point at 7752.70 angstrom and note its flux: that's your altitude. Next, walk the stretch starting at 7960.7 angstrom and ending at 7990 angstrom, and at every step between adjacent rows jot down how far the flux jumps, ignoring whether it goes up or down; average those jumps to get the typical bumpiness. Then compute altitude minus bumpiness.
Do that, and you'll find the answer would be 7.6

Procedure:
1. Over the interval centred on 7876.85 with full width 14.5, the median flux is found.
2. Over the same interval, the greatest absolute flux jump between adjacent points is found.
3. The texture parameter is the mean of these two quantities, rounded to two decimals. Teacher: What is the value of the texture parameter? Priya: 3.85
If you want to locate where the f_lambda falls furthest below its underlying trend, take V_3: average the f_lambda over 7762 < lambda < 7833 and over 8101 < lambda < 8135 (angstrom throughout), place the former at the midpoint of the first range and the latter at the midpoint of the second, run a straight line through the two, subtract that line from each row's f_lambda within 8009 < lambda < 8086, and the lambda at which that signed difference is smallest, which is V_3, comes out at 8043.65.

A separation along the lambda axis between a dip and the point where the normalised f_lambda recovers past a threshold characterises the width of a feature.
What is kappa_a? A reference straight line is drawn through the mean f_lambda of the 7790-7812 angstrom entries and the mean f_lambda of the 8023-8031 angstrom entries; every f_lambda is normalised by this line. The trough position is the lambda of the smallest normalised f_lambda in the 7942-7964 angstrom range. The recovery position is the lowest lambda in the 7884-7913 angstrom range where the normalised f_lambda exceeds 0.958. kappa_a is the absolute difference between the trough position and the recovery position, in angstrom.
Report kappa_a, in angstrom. 62.0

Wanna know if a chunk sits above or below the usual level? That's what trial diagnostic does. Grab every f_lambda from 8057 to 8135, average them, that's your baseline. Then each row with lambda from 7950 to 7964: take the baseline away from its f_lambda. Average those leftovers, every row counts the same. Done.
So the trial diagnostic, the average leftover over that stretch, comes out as -0.31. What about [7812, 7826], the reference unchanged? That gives -0.36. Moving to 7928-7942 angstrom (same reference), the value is -0.25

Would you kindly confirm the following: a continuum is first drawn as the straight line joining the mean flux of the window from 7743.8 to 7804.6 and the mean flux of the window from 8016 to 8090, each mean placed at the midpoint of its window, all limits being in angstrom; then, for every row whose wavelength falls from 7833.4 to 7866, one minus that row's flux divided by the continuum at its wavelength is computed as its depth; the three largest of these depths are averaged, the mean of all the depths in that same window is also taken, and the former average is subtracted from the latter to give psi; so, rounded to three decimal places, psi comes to -0.034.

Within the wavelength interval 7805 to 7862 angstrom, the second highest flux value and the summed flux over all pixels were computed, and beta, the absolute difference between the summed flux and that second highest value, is 109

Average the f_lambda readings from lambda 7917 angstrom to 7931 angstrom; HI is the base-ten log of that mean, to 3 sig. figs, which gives 0.877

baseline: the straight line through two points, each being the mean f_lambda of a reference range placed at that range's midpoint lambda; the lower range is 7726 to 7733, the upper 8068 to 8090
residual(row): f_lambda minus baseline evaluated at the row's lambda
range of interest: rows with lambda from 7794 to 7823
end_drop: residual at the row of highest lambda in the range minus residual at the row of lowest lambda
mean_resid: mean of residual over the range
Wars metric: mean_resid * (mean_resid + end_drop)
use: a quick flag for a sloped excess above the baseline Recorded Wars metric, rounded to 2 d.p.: 0.14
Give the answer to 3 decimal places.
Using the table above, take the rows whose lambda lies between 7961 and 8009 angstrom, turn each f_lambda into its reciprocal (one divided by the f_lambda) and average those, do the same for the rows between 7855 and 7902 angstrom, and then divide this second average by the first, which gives 1.009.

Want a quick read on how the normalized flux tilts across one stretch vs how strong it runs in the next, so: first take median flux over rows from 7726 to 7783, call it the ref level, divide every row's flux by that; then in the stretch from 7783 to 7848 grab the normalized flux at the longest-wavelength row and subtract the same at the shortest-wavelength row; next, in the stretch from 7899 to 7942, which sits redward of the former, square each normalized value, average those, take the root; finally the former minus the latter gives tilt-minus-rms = -0.98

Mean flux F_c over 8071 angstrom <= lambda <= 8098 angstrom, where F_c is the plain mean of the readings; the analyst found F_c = 7.58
